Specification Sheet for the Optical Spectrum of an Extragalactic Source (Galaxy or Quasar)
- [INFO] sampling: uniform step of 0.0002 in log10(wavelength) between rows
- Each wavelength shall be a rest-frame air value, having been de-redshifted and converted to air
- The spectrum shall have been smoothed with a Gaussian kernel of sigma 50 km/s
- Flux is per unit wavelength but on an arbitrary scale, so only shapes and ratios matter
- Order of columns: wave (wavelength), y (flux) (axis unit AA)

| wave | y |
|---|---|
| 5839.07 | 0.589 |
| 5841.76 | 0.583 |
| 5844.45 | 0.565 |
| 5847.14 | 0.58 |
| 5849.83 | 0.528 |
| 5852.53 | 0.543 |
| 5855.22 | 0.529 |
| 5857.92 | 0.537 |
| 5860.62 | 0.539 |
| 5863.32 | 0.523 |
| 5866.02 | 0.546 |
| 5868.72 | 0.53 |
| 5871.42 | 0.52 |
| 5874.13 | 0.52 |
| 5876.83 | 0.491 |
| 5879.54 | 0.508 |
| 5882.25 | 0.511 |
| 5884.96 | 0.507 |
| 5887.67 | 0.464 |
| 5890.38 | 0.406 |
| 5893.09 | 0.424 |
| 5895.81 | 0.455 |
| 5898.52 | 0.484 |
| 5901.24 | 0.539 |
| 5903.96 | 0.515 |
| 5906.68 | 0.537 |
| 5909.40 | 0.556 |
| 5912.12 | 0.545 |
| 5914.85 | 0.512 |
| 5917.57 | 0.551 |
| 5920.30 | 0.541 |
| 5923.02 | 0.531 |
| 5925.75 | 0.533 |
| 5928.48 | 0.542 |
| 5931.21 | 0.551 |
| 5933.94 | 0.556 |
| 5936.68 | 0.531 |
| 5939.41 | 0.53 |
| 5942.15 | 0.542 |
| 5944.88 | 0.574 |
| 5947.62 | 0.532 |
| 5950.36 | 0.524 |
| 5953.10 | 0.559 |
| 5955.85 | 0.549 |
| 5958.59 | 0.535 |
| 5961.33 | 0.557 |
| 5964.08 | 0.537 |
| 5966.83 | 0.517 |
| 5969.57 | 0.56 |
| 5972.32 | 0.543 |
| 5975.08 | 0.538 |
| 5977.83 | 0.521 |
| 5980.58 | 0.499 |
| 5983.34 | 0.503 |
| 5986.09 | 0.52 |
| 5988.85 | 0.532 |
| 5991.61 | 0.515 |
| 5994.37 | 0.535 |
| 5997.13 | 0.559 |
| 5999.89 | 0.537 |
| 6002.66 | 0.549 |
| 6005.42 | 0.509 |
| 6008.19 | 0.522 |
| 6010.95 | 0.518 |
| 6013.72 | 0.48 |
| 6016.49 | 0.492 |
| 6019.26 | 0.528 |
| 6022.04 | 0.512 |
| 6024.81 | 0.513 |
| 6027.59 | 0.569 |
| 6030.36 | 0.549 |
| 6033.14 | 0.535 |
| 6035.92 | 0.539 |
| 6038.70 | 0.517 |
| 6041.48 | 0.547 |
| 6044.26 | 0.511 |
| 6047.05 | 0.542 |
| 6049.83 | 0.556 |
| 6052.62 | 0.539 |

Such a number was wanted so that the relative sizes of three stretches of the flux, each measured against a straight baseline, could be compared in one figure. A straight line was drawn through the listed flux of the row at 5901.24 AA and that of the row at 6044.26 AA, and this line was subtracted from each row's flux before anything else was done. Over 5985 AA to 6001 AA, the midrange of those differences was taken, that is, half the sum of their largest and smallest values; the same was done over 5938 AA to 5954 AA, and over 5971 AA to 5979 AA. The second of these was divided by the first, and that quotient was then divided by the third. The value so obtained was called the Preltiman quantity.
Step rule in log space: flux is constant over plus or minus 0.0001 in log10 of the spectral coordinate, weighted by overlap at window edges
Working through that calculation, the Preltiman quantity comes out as 158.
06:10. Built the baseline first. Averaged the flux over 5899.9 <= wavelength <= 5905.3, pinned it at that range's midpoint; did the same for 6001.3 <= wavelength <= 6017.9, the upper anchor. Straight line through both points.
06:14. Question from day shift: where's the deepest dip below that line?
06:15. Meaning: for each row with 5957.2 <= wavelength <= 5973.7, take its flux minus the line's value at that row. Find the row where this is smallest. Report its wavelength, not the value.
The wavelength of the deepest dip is 5966.83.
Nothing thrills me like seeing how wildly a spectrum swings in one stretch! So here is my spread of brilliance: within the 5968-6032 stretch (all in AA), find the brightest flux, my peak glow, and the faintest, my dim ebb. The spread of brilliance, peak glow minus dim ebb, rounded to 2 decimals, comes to 0.09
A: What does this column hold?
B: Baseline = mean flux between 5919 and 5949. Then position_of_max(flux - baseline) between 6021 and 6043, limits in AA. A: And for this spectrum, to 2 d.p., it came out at 6027.59 AA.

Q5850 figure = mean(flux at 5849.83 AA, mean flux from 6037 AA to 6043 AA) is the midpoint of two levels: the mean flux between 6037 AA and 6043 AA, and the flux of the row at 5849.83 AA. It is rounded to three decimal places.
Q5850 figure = 0.530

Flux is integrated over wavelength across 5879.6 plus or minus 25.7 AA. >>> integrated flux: 25.8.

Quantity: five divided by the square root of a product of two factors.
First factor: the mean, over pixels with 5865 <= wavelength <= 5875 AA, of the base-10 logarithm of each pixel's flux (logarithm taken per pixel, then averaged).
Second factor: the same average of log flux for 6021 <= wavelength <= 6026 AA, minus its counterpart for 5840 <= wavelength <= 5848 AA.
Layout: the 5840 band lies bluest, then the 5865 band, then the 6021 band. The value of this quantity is 42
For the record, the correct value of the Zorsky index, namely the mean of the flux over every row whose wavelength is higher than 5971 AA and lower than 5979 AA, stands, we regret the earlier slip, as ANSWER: 0.534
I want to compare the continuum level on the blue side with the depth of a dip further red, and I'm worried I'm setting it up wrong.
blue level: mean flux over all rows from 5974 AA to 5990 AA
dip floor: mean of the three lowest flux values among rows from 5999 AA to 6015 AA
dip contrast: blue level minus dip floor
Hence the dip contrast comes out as 0.016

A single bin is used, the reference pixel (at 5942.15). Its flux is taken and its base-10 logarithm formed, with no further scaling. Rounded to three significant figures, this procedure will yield -0.266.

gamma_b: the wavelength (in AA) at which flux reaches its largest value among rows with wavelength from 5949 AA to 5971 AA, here 5969.57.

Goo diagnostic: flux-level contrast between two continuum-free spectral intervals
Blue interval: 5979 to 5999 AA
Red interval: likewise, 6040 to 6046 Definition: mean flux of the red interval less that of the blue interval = 0.006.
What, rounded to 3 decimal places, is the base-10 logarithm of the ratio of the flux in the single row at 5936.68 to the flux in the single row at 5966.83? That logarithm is 0.012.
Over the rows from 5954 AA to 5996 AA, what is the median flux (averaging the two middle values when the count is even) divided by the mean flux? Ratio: 1.01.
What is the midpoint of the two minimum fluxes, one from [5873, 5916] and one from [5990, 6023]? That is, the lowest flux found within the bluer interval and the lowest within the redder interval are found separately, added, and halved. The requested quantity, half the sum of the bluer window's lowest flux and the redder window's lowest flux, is 0.443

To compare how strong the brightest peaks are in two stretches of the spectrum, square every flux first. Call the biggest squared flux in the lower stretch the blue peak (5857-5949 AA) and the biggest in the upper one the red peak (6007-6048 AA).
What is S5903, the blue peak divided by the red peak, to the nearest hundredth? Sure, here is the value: 1.02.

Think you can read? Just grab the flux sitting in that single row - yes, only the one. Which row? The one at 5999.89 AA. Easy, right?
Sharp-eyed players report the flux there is 0.537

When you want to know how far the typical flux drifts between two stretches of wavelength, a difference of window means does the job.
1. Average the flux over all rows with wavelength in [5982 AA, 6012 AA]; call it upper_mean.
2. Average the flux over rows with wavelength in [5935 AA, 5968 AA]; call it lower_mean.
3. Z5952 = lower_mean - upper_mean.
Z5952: 0.013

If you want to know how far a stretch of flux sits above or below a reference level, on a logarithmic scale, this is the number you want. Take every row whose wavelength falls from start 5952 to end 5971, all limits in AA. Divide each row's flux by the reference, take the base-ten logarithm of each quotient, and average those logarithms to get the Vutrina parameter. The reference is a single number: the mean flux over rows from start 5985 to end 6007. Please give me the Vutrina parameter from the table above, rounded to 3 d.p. 0.010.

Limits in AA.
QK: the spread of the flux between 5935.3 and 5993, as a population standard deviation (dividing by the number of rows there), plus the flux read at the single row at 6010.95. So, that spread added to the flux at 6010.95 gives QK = 0.536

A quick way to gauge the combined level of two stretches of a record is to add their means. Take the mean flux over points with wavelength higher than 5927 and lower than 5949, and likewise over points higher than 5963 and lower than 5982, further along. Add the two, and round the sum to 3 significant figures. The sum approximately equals 1.08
